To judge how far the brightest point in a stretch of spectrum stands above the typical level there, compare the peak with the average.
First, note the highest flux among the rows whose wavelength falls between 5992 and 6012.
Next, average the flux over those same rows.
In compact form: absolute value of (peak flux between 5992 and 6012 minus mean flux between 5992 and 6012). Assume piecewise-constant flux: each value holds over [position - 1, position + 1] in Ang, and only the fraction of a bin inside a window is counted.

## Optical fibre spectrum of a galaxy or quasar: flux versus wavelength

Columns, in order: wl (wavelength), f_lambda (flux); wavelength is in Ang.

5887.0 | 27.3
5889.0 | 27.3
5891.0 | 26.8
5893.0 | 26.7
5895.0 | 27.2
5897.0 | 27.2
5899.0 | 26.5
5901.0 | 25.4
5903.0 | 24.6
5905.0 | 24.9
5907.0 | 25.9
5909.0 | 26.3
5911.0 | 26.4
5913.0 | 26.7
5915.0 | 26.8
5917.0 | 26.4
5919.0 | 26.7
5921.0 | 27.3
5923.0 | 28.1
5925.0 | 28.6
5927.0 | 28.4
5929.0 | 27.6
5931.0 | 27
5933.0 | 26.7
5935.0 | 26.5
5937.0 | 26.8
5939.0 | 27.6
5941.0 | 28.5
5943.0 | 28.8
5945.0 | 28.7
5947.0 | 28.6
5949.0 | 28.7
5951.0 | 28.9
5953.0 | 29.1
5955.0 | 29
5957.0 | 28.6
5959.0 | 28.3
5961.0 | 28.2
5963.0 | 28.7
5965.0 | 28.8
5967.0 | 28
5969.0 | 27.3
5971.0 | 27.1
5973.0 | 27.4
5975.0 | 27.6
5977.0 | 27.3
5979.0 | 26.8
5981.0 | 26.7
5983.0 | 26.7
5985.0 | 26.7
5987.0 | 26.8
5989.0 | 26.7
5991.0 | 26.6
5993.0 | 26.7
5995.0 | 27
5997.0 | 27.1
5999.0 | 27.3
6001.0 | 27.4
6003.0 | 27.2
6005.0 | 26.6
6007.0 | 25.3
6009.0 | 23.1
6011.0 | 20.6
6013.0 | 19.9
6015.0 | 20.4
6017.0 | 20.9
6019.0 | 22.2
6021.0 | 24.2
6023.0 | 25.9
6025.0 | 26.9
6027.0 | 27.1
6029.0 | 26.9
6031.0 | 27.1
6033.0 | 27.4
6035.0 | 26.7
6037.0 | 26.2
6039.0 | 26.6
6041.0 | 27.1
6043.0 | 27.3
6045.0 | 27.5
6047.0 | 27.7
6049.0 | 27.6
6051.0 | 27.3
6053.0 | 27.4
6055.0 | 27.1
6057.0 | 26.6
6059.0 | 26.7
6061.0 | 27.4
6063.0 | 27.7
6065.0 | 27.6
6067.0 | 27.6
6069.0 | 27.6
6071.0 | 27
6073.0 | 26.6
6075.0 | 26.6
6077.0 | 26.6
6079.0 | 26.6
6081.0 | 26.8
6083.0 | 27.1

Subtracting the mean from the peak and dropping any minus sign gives 1.6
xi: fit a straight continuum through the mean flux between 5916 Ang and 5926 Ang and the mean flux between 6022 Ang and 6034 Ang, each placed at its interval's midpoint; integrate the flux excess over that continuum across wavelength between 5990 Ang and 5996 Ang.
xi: -1.8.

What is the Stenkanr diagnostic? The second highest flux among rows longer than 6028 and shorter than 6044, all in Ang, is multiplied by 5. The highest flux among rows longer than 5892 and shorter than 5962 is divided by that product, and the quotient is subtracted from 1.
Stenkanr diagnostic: 0.787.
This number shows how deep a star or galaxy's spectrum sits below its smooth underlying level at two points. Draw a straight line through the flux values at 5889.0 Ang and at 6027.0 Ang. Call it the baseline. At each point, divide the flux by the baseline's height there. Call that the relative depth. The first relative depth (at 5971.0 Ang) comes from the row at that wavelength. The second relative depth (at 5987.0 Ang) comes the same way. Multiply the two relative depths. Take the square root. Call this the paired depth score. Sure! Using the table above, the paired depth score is 0.99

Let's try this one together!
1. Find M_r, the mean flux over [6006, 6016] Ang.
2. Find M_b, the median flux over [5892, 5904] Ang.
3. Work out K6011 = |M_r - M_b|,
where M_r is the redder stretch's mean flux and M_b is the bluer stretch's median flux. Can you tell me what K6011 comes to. 4.7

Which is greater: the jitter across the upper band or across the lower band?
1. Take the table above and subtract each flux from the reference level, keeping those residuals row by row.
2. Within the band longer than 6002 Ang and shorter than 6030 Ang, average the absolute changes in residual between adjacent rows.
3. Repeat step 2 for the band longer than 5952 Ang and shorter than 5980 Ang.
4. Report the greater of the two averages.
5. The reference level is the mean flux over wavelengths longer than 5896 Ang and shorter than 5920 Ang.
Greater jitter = 1.1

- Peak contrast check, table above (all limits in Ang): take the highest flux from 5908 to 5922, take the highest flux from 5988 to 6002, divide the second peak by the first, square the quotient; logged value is 1.01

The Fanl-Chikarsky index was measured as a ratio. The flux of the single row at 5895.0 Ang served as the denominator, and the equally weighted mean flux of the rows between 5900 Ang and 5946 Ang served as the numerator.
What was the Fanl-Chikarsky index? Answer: 0.99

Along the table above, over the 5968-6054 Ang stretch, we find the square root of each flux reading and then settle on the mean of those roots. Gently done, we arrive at 5.104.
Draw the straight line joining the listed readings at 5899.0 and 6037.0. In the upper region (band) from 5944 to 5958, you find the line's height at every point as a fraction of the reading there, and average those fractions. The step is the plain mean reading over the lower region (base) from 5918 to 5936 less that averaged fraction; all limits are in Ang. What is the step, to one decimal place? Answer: 26.5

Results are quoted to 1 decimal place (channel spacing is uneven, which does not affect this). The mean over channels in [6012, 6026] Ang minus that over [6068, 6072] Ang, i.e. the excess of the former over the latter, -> -4.4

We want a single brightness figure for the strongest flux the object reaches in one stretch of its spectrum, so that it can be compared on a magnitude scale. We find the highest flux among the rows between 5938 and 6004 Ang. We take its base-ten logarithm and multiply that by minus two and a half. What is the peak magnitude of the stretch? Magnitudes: -3.66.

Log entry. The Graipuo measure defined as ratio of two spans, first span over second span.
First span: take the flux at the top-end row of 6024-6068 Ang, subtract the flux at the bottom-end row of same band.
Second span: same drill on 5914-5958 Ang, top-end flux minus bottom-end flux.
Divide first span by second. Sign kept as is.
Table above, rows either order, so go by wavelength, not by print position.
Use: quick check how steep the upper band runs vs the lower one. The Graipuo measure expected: 0.4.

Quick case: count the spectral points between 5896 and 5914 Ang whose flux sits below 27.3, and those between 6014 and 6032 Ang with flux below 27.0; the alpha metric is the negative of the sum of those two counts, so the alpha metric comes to -16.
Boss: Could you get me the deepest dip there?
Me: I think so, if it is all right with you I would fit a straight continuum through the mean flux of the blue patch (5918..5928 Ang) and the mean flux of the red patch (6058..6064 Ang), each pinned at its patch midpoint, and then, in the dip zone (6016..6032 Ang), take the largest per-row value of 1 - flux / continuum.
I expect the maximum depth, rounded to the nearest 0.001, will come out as 0.238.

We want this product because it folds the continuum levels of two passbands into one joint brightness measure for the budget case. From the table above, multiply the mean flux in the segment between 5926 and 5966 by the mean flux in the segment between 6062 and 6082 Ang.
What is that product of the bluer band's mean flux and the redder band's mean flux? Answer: 763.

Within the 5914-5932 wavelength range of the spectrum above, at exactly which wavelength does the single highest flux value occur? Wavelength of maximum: 5925.0 Ang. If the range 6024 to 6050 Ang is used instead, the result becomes 6047.0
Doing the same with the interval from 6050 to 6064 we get 6063.0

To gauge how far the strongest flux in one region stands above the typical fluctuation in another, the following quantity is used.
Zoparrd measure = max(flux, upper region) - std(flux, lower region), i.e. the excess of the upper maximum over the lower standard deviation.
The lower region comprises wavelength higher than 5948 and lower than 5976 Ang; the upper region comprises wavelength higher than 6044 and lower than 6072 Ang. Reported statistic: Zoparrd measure 27.0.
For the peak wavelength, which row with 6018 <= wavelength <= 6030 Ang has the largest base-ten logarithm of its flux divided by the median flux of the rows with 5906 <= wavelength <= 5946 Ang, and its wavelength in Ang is 6027.0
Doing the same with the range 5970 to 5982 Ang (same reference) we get 5975.0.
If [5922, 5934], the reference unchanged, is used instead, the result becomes 5925.0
